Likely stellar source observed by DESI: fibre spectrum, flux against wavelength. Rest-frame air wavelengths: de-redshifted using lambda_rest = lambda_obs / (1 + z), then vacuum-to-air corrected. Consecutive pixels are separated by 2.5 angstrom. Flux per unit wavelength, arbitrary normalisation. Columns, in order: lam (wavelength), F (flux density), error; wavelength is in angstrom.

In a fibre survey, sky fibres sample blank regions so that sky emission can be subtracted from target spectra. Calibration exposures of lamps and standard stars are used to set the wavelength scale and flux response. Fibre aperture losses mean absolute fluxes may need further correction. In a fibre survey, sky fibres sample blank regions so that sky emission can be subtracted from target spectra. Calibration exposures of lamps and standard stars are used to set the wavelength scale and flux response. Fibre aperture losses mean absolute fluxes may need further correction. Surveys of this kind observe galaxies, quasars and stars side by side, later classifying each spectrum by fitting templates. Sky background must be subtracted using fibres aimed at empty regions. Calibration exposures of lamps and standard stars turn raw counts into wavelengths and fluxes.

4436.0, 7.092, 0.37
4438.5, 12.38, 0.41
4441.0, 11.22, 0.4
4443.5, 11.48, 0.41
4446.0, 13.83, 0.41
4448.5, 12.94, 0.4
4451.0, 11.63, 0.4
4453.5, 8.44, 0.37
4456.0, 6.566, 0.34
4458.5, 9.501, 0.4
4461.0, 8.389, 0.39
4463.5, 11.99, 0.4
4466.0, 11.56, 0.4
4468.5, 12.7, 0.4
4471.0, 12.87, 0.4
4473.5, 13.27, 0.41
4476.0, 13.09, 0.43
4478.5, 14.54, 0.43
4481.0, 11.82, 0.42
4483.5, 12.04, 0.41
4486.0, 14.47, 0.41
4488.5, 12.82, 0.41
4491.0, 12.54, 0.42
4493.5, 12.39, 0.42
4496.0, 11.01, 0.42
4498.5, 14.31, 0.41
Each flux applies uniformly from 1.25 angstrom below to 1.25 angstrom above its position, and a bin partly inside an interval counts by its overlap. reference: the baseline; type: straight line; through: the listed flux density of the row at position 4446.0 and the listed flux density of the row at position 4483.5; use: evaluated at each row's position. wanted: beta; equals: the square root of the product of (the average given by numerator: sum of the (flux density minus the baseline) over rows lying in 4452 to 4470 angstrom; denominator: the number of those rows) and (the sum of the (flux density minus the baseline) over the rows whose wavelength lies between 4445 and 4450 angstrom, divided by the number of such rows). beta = 1.1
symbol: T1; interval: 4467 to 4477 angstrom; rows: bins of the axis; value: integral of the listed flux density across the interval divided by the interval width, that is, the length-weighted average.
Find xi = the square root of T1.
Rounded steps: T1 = 12.9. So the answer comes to 3.60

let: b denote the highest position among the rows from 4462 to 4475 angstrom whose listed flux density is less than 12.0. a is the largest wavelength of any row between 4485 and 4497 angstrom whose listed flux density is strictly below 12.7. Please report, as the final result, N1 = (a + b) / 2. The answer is 4481.0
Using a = 4496.0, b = 4466.0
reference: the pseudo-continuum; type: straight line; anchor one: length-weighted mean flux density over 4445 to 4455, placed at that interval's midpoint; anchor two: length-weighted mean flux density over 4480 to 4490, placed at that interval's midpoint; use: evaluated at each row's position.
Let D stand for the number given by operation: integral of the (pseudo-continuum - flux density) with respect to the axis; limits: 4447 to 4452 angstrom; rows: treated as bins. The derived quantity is -4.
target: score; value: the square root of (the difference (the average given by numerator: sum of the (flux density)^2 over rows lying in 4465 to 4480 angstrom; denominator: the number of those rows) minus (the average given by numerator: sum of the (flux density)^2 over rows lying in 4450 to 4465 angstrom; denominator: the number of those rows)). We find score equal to 8.8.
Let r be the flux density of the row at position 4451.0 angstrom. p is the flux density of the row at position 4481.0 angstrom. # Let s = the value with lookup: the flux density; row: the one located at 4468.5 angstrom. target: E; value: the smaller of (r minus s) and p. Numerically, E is -1.1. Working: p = 11.82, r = 11.63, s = 12.7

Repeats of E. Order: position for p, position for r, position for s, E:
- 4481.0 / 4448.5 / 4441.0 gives 1.7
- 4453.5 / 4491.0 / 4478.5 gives -2.0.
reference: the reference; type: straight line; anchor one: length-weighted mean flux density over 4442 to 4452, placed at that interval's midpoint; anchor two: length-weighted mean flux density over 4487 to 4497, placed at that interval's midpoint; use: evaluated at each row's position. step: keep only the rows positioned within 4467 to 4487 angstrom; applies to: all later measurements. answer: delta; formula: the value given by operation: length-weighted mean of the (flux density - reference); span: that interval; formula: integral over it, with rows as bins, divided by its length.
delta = 0.7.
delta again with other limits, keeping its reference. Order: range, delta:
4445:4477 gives -1.1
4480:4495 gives 0.4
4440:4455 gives -0.9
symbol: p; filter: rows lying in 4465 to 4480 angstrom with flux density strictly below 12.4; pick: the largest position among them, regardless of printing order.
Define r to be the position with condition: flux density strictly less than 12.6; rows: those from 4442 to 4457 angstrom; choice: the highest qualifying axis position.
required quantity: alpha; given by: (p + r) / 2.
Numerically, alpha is 4461.0 angstrom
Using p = 4466.0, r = 4456.0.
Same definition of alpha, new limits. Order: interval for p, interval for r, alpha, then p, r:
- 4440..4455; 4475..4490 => 4468.5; 4453.5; 4483.5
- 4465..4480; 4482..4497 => 4481.0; 4466.0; 4496.0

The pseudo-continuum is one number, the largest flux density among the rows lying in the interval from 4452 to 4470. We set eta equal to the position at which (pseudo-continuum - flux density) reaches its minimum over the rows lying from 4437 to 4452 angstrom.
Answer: 4446.0 angstrom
